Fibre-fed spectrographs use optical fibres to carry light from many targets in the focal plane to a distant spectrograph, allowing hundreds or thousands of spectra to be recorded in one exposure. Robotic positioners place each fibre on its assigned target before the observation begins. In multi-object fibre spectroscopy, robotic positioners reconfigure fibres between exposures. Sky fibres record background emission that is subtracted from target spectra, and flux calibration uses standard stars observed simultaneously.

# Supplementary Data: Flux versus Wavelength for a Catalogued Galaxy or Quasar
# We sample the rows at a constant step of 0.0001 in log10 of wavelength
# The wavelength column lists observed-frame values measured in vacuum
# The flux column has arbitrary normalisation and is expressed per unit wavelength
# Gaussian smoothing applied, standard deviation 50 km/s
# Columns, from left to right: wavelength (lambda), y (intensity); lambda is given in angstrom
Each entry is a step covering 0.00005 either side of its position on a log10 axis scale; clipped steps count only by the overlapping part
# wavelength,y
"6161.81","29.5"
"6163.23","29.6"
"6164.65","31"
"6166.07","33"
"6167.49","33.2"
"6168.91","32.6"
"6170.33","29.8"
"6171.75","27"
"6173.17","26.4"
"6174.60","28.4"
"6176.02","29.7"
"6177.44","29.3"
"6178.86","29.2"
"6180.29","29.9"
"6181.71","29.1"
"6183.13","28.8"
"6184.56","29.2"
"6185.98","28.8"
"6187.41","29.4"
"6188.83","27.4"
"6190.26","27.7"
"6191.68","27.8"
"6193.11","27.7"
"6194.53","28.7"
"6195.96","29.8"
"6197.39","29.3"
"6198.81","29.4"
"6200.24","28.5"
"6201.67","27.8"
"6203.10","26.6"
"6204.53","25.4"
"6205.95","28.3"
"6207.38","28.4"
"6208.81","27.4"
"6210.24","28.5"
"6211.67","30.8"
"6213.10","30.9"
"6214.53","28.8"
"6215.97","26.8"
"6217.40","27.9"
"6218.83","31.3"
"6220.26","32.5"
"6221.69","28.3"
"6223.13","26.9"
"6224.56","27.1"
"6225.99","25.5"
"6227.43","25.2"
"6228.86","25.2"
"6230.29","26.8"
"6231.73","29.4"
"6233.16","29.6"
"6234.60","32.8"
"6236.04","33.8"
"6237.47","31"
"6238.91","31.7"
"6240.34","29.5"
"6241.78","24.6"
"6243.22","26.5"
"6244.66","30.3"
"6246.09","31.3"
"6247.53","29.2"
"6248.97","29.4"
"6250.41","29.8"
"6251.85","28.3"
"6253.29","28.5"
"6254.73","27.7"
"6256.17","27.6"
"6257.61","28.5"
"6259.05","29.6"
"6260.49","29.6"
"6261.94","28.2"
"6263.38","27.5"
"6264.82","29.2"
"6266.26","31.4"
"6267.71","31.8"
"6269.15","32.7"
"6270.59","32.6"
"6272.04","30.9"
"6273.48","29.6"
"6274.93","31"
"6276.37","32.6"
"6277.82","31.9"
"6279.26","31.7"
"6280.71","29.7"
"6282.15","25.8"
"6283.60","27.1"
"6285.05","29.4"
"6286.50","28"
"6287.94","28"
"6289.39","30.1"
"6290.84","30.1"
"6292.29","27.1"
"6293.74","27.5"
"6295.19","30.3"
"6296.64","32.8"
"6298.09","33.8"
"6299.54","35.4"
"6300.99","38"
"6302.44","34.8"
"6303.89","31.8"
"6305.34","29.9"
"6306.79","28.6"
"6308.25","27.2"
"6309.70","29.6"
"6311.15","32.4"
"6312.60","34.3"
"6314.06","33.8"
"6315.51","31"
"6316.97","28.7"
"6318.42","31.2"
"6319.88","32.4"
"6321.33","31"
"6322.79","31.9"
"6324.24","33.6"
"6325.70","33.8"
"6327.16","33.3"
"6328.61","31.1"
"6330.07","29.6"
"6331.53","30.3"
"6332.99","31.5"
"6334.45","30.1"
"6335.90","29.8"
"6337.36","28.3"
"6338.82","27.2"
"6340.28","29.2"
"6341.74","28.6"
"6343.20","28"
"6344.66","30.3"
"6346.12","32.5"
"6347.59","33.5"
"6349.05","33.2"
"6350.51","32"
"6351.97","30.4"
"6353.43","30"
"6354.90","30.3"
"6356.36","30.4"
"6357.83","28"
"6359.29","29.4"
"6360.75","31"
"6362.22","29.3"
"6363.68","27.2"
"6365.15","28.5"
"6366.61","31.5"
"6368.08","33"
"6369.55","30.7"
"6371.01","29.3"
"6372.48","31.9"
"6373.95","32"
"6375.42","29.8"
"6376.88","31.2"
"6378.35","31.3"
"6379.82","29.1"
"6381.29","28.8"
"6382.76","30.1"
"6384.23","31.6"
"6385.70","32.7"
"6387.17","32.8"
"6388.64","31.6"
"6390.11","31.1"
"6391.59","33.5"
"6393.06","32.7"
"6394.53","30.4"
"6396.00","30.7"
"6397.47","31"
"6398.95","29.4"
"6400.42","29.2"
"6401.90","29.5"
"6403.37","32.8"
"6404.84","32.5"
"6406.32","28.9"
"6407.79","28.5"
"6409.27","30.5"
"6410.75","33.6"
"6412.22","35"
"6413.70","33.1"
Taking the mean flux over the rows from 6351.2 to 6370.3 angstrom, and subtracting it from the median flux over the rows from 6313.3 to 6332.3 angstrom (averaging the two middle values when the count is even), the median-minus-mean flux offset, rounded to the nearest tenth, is 1.2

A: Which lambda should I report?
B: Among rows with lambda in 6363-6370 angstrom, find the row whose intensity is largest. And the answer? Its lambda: 6368.08 angstrom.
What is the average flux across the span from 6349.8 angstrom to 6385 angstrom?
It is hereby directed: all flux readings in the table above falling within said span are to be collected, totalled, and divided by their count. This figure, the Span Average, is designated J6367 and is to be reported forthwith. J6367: 30.3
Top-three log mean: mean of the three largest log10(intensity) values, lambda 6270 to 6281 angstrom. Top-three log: 1.51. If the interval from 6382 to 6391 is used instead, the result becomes 1.51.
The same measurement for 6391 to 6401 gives 1.51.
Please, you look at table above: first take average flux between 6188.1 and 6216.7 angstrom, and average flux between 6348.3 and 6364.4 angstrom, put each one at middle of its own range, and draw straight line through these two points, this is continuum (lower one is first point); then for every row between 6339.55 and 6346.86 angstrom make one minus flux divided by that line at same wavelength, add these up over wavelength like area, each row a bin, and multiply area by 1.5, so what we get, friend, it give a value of 0.1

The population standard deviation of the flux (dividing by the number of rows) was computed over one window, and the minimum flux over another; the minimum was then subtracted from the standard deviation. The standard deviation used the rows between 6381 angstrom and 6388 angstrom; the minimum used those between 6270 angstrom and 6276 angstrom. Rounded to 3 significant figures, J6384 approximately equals -28.1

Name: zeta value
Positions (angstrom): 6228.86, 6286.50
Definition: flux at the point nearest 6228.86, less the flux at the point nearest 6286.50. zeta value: -2.8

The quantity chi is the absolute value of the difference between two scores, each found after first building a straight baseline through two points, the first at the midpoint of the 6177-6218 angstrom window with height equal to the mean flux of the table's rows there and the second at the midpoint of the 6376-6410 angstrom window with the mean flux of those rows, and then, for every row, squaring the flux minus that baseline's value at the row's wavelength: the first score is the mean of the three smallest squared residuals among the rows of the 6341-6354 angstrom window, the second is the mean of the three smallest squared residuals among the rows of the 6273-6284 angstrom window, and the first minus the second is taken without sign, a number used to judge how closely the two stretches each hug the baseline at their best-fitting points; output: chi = 0.8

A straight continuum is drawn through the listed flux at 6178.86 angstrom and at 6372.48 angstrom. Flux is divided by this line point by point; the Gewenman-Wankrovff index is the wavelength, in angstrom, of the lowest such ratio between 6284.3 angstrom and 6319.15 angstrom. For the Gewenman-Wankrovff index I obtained 6308.25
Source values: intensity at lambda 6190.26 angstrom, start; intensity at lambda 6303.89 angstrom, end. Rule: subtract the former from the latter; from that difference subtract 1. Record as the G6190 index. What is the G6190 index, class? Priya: 3.1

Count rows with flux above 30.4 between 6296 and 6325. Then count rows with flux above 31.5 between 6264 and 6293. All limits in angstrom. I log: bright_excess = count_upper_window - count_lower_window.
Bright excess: 9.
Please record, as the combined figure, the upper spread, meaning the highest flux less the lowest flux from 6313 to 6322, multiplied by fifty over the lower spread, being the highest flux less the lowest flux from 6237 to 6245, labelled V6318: 36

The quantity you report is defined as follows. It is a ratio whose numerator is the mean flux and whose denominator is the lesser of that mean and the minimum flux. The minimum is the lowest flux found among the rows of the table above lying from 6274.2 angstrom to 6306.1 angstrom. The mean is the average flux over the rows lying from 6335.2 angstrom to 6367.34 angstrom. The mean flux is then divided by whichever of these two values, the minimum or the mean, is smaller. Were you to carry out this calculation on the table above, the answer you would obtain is 1.16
